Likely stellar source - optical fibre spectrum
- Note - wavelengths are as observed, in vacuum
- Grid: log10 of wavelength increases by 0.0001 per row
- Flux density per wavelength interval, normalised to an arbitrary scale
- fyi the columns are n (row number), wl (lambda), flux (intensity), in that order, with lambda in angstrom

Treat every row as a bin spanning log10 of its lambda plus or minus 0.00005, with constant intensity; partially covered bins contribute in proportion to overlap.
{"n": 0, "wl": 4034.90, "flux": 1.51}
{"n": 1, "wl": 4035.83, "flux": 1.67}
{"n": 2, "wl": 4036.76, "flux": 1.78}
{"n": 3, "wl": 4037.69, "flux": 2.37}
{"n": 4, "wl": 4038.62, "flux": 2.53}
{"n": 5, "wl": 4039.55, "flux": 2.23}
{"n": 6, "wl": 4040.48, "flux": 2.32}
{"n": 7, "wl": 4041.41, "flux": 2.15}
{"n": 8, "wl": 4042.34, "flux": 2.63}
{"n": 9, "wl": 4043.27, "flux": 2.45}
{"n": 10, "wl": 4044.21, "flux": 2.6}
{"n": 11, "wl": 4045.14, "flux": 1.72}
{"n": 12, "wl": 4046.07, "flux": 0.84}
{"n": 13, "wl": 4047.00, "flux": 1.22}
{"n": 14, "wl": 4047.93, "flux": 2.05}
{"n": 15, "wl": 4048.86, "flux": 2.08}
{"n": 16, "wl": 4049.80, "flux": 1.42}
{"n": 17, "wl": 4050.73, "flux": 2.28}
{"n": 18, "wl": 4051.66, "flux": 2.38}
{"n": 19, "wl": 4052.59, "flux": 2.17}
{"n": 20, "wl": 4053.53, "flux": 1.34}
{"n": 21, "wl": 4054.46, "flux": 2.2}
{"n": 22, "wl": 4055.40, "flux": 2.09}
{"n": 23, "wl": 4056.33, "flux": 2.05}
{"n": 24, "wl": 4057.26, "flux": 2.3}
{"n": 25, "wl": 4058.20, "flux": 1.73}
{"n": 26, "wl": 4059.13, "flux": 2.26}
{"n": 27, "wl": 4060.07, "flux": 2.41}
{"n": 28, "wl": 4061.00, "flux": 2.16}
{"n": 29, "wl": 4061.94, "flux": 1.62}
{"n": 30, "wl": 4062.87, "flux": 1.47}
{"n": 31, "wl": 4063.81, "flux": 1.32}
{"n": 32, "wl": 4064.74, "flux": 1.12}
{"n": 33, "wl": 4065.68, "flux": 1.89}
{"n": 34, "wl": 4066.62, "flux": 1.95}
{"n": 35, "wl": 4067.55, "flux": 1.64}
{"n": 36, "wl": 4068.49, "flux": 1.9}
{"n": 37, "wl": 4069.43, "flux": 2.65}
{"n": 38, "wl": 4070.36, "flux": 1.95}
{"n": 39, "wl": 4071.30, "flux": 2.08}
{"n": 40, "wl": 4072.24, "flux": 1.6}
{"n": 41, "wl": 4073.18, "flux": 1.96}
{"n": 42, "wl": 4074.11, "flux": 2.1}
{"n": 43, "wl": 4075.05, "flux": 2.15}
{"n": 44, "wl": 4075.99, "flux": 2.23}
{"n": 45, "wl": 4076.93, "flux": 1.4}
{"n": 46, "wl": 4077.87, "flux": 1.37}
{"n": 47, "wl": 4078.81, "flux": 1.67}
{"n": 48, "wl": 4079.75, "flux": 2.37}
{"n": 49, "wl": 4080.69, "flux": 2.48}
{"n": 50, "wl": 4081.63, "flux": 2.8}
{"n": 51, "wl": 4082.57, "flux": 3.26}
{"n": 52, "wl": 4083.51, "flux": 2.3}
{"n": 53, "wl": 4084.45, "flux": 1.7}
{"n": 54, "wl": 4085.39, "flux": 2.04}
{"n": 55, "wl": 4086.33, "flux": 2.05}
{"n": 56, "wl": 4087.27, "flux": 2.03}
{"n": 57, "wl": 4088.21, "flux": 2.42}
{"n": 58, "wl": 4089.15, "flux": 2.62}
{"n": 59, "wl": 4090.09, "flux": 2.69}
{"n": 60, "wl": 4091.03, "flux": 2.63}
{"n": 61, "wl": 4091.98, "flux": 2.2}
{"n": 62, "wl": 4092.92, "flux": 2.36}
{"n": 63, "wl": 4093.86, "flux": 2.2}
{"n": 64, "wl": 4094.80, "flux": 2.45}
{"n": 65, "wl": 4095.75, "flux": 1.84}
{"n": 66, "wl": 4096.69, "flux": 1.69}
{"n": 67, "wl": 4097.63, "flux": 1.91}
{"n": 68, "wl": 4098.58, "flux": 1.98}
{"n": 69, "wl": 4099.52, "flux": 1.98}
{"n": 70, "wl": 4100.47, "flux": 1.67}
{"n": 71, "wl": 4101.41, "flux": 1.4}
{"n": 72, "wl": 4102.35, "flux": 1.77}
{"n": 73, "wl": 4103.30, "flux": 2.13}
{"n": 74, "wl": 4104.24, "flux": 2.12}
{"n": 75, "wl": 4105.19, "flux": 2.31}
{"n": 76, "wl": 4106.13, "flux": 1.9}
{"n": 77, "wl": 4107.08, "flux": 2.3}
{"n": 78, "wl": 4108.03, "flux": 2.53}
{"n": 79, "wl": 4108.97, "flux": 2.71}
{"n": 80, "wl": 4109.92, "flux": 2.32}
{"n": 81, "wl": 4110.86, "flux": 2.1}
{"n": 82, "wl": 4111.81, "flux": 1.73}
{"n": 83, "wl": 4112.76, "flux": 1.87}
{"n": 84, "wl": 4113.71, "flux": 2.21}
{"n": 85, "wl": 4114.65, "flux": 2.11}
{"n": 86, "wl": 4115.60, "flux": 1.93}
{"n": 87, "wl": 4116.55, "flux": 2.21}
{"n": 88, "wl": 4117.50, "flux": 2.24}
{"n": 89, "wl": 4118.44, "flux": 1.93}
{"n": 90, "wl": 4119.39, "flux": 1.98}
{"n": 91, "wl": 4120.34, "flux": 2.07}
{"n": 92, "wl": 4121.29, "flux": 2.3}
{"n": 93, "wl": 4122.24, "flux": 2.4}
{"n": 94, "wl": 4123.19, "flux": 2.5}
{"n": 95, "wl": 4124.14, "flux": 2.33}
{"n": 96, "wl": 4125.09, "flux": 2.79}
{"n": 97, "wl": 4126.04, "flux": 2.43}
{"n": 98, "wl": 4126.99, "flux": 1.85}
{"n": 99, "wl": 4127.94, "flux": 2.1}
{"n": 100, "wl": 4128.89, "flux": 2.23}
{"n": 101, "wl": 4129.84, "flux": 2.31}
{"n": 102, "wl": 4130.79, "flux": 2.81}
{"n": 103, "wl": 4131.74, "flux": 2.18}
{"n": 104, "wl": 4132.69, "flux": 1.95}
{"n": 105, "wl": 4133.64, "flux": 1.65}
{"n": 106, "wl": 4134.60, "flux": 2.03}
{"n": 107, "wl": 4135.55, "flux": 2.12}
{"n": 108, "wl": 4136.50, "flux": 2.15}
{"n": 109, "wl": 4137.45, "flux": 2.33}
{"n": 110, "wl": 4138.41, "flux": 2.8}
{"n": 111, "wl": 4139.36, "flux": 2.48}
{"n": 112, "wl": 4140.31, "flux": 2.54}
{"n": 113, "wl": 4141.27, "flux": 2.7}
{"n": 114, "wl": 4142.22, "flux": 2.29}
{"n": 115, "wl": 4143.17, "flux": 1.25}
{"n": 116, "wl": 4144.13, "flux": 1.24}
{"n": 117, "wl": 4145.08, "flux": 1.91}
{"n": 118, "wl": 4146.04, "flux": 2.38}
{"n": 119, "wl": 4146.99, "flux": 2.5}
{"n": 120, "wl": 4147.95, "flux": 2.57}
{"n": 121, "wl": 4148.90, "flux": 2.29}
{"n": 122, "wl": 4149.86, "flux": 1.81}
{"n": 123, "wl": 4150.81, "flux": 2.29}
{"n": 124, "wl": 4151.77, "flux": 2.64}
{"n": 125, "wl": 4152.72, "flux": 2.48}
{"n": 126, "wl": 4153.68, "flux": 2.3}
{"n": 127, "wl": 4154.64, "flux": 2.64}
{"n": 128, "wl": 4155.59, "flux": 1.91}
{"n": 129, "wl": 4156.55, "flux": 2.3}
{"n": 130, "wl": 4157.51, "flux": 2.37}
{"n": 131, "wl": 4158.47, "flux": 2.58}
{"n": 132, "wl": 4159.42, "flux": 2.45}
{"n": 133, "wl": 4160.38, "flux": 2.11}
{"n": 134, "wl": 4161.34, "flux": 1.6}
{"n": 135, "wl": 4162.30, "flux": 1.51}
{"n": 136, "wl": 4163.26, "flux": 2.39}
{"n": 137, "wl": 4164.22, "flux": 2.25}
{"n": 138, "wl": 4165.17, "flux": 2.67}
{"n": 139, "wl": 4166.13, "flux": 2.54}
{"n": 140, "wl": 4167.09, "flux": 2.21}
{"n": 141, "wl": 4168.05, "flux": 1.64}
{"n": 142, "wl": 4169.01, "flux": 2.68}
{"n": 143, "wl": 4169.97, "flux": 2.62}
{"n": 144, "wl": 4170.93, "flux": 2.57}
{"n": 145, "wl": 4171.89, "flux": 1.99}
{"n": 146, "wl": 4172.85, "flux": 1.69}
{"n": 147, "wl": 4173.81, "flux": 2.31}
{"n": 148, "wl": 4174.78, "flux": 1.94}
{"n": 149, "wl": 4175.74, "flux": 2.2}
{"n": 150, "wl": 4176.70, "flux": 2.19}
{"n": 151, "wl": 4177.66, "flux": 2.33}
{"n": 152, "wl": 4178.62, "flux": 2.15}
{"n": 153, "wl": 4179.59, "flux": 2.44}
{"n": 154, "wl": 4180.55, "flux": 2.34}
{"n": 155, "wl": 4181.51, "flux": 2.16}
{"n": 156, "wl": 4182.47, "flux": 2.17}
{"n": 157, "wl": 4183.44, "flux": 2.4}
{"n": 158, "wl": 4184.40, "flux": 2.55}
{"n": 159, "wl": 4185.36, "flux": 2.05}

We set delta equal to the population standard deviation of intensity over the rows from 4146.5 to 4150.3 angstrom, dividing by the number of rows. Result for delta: 0.30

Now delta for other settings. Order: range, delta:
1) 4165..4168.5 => 0.40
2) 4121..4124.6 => 0.08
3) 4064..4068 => 0.33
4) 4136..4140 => 0.24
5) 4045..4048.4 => 0.46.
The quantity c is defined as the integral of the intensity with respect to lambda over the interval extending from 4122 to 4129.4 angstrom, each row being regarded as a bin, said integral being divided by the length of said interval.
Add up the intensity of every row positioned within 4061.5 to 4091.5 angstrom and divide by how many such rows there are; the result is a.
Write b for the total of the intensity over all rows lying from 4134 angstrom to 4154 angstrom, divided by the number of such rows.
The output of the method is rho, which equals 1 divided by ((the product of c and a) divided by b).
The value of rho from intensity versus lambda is 0.47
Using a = 2.0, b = 2.24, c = 2.33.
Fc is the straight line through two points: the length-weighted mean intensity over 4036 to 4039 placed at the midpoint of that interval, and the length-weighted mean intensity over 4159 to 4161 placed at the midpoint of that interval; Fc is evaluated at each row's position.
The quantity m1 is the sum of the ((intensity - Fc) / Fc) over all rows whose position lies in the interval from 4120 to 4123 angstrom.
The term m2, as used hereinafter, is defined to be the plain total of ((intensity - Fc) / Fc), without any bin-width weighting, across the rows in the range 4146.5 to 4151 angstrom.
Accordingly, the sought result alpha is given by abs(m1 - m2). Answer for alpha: 0.10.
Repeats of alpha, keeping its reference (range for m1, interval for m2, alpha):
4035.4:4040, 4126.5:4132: 0.21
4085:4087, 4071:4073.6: 0.28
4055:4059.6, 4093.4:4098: 0.20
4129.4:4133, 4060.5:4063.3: 0.77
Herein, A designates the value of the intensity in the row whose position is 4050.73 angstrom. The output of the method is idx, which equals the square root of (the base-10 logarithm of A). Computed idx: 0.598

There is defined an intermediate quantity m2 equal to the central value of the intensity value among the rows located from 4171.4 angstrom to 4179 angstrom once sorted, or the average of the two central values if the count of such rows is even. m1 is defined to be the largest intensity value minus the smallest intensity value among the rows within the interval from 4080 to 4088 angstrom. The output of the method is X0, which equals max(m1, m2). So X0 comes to 2.17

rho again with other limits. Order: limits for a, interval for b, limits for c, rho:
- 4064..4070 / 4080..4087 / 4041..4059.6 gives 0.64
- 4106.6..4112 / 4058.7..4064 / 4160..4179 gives 0.38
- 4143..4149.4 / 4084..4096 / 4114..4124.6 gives 0.51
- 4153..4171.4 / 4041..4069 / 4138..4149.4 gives 0.37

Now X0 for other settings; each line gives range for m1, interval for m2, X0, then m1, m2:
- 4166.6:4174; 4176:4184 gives 2.26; 1.0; 2.26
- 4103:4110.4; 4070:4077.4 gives 2.02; 0.8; 2.02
